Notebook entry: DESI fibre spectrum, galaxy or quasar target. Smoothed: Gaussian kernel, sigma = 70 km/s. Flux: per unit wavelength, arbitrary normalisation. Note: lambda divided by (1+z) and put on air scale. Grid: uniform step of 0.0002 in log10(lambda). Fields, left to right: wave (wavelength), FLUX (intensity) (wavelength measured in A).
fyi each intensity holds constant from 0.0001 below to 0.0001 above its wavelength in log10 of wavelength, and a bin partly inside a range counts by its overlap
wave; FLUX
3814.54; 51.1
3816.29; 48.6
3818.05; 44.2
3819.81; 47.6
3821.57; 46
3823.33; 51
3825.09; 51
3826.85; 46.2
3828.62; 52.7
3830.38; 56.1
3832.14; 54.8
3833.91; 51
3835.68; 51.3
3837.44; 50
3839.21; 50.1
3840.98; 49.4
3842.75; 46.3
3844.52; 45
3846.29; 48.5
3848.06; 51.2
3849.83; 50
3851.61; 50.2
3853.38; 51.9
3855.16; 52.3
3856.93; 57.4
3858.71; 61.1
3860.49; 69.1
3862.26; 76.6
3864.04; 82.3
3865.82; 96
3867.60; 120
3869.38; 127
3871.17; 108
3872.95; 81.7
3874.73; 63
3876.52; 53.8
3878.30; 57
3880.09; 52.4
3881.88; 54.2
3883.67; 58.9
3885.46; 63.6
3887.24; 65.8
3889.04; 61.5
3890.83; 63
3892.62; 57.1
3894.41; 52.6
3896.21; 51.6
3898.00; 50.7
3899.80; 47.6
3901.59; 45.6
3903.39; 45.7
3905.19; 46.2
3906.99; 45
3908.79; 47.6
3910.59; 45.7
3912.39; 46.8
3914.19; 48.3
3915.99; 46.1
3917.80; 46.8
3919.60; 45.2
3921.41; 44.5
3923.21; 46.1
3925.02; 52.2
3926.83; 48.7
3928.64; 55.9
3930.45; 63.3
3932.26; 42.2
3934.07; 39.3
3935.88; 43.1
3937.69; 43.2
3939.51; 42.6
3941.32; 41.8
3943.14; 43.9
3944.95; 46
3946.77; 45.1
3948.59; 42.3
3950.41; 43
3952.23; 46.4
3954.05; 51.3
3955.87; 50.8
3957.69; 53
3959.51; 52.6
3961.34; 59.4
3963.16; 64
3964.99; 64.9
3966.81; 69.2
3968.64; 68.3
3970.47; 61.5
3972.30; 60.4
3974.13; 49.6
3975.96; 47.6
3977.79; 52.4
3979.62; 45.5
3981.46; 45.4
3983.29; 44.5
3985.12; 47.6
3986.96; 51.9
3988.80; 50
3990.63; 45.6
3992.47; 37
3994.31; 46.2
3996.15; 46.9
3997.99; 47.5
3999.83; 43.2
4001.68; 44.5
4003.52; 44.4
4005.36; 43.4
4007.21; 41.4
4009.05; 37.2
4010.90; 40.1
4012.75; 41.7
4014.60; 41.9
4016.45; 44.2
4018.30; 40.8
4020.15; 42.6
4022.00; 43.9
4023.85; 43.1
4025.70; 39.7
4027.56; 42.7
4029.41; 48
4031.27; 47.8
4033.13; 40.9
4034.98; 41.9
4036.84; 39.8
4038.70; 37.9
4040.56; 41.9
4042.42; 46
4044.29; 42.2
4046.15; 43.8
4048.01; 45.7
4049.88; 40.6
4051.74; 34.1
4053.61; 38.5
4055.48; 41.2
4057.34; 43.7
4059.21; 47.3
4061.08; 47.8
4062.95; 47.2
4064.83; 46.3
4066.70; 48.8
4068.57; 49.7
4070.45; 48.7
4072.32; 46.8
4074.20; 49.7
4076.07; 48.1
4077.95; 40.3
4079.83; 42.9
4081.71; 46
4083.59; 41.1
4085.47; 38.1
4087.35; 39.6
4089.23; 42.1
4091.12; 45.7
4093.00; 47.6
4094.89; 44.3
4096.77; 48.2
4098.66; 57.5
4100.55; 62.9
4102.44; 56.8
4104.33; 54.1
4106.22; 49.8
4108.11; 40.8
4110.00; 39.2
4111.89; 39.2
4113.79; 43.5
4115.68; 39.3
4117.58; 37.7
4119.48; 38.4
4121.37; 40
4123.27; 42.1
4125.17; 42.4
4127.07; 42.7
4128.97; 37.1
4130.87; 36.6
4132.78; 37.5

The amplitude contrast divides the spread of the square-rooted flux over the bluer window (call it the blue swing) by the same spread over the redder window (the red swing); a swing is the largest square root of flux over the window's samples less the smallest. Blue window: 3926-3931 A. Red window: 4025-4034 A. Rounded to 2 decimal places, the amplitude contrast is 1.56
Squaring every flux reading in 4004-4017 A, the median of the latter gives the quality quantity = 1739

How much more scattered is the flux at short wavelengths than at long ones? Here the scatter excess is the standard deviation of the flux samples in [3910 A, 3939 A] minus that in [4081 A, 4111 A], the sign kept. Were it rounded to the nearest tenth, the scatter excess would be -1.6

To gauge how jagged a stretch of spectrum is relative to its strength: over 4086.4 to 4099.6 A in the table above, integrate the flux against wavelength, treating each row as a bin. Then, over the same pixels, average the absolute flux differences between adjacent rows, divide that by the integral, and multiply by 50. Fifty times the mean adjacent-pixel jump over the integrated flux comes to 0.33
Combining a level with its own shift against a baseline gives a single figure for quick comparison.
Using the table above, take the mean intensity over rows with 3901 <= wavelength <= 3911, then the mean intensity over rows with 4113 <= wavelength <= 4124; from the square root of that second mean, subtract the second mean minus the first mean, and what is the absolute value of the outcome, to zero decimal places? 12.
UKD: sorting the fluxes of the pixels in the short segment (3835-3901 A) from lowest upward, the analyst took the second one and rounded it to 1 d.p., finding 46.3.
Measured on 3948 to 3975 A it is 43.0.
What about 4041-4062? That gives 38.5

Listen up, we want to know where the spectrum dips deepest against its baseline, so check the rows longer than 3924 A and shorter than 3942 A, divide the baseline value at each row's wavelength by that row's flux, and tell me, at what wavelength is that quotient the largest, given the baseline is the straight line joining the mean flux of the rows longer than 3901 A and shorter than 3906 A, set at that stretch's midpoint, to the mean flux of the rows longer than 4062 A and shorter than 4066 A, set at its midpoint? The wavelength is 3934.07 A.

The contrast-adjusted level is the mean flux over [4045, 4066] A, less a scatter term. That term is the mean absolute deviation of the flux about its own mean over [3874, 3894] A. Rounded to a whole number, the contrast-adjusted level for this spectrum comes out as 39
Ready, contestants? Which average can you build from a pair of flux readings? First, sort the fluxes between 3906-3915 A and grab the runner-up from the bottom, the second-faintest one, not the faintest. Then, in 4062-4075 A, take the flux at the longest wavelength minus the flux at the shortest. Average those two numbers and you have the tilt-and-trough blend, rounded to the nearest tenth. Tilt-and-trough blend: 24.1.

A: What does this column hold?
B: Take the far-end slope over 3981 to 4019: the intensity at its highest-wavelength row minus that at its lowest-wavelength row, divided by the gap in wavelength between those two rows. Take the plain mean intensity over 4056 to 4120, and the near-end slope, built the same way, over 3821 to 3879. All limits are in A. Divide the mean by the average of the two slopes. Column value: 1329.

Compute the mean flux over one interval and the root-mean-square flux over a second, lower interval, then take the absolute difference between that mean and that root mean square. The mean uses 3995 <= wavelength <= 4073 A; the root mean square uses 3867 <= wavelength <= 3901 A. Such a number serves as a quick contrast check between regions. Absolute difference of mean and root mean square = 28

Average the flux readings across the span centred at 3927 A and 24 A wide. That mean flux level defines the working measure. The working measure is 47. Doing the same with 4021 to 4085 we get 44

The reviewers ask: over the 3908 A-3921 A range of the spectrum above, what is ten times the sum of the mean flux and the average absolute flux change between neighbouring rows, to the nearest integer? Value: 481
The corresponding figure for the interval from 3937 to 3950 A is 451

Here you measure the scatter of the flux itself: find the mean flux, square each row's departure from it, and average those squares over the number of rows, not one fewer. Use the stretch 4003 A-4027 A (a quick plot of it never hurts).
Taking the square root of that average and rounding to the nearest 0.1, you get 2.0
